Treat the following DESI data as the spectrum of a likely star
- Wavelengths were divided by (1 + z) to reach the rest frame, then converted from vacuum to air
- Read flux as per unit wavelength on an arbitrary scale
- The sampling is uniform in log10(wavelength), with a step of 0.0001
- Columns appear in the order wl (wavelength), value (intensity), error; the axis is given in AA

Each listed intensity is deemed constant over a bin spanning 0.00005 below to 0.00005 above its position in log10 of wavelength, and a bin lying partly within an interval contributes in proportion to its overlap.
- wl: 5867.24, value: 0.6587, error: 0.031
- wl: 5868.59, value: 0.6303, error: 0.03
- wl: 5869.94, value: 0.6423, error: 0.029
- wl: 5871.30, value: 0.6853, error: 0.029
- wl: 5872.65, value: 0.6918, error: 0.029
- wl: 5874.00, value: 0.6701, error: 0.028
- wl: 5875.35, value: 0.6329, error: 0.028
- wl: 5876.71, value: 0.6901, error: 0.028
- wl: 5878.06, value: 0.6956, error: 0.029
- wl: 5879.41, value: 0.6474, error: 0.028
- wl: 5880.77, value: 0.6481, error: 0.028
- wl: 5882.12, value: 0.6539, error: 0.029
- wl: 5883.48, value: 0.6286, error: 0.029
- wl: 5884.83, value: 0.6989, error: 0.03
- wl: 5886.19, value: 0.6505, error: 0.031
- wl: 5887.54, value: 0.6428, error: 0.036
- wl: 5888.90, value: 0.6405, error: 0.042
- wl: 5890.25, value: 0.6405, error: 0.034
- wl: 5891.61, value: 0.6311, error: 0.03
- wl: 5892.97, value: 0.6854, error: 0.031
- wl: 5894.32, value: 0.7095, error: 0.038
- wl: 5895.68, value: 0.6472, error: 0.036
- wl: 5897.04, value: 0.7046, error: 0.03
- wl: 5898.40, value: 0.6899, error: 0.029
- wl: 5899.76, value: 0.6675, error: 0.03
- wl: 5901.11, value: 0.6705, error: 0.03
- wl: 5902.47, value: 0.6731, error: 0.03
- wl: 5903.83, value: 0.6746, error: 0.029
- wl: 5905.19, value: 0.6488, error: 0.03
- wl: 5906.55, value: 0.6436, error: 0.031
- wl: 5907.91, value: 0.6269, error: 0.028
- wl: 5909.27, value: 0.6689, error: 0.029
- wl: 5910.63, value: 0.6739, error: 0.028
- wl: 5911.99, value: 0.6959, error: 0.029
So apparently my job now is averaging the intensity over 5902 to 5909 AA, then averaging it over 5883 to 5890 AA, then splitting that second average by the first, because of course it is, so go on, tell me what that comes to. 1.00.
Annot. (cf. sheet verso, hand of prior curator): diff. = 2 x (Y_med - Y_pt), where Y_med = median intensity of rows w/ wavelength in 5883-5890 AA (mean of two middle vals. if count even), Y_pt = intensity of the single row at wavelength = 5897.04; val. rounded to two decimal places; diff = -0.12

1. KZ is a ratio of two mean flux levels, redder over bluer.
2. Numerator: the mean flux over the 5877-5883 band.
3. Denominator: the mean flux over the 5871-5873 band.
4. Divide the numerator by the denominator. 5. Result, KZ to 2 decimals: 0.96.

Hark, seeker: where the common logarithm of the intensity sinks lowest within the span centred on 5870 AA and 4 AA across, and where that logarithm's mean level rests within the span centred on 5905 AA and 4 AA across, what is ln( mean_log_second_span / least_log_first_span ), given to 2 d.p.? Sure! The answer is -0.09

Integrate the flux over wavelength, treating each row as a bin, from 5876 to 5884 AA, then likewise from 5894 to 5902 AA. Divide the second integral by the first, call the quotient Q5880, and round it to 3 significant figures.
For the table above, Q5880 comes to 1.03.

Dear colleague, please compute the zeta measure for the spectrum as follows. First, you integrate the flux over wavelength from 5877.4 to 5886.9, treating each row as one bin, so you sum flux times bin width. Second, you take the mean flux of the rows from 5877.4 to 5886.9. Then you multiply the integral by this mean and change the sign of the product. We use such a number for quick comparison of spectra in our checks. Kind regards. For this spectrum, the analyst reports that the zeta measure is -4.14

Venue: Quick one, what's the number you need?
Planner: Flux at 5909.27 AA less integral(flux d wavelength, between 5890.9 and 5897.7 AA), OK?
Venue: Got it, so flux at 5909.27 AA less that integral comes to -3.92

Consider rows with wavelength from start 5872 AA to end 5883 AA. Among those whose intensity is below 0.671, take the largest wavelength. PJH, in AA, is 5882.12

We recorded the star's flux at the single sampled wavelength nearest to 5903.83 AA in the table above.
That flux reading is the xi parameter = 0.6746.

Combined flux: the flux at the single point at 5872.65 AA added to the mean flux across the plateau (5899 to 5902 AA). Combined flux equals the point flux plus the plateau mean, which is 1.36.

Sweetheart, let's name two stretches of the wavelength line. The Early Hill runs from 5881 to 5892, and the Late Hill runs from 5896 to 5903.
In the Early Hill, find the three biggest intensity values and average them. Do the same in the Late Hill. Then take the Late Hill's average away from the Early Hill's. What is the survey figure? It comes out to -0.021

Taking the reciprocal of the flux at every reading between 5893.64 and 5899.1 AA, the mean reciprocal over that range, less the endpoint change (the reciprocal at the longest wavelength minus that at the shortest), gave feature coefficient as 1.42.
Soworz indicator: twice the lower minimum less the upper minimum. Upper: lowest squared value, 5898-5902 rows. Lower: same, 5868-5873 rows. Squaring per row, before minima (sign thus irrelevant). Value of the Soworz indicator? 0.349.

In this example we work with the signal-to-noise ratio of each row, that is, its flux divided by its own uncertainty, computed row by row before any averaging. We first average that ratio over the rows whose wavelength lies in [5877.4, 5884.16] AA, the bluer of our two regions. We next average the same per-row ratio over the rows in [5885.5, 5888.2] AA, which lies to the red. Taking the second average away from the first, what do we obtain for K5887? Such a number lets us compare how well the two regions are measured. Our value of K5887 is 3.5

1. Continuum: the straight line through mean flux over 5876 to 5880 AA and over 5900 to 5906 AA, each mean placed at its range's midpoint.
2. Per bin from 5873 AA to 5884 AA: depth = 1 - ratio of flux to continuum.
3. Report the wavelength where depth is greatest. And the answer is 5883.48 AA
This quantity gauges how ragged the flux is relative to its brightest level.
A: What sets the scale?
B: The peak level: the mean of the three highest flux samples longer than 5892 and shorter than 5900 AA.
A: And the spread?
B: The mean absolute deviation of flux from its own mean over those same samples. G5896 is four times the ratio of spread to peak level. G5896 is 0.10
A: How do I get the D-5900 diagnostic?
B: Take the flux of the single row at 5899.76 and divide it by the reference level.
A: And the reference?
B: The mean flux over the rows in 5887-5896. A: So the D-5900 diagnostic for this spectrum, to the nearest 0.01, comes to 1.02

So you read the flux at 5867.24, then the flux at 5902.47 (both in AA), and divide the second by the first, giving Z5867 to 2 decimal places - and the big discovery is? 1.02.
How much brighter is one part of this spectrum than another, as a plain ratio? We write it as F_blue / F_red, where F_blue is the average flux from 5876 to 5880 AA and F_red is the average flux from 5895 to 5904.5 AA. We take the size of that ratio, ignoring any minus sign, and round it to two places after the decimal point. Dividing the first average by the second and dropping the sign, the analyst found 1.00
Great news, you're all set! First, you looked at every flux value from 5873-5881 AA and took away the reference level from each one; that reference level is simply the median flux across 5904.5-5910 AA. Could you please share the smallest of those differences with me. -0.013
